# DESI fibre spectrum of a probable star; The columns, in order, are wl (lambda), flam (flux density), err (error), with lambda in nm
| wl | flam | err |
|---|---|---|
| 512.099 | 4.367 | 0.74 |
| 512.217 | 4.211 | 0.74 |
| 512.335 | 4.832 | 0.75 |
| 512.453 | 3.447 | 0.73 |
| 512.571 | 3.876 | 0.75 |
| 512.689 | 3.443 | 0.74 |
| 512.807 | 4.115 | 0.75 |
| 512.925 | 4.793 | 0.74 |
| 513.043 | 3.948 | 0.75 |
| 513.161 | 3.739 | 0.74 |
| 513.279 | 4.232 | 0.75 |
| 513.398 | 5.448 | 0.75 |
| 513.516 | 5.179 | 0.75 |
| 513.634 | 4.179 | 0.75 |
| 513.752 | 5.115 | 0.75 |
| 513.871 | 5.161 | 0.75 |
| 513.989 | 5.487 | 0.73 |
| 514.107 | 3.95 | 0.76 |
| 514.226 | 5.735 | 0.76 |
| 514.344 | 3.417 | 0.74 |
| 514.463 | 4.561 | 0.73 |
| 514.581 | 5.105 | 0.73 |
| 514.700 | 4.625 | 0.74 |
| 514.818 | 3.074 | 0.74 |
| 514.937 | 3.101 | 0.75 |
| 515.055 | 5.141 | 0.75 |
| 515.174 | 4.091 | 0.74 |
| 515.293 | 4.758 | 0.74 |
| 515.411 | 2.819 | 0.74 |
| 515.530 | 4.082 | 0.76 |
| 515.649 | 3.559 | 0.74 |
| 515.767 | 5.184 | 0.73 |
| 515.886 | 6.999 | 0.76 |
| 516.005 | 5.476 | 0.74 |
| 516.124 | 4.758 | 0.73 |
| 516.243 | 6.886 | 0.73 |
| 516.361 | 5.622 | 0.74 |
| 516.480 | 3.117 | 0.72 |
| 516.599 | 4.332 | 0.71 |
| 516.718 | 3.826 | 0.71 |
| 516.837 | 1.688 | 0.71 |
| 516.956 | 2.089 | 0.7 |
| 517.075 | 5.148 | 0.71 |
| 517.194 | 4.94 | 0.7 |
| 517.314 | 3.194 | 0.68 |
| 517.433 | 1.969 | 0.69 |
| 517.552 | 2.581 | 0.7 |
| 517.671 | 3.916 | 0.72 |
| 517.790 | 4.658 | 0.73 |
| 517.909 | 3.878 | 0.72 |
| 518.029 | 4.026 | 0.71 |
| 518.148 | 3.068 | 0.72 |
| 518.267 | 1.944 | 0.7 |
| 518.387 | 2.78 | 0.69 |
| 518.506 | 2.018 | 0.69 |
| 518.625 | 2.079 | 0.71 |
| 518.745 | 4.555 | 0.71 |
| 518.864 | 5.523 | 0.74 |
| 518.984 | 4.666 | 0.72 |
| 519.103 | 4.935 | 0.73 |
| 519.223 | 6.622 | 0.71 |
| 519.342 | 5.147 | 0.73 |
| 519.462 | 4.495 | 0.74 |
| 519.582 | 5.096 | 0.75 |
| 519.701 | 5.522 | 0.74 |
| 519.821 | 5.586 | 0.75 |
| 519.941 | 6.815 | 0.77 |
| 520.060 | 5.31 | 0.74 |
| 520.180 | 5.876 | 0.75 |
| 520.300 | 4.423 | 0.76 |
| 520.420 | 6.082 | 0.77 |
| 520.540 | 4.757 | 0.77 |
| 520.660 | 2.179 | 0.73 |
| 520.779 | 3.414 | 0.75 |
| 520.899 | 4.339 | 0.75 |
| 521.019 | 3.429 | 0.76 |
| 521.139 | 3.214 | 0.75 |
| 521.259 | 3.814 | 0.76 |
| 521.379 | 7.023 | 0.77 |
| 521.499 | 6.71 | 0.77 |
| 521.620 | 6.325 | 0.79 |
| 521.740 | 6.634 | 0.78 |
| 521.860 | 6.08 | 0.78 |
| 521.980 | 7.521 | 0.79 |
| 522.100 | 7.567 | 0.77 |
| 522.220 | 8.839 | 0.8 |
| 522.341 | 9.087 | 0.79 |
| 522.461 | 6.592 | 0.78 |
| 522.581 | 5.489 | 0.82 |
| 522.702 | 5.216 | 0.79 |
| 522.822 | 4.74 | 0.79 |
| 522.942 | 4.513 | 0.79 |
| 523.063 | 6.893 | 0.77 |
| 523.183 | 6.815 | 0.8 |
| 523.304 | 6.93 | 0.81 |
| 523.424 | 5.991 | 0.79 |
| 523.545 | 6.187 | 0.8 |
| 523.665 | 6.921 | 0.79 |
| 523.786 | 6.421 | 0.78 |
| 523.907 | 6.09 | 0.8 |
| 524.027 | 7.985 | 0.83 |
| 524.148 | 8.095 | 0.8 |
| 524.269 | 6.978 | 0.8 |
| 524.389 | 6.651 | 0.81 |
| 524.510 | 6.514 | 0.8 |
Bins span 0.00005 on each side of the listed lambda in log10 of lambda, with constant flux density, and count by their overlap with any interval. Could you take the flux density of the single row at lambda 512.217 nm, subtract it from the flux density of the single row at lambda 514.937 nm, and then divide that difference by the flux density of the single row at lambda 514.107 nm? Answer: -0.3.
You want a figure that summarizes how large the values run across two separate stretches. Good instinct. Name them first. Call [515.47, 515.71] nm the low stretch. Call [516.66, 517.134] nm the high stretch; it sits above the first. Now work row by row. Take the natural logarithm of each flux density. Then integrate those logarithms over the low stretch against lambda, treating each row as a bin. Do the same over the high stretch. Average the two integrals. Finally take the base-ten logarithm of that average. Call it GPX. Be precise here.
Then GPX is -0.39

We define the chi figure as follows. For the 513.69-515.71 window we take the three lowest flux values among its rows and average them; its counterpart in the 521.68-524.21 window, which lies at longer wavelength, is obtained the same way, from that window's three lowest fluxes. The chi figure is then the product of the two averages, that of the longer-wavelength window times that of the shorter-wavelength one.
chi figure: 14.5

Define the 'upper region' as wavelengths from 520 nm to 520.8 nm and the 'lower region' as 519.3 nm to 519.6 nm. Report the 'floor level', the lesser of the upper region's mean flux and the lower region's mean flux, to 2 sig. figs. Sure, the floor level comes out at 4.6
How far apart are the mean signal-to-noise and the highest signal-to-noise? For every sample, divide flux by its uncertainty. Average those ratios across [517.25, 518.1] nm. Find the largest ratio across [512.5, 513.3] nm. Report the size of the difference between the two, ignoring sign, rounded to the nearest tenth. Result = 1.6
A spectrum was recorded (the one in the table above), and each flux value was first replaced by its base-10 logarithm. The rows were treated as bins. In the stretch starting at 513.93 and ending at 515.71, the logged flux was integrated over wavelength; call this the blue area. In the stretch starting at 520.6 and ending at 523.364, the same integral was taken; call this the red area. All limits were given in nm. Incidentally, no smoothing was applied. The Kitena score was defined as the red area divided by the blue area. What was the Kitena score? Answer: 1.9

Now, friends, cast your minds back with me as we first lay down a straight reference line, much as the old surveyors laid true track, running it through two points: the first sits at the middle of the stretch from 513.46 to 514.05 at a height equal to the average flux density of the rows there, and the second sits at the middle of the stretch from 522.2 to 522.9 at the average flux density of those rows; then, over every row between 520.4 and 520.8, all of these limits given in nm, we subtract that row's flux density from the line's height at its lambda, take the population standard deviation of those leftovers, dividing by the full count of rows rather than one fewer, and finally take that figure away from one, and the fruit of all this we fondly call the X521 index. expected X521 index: -0.48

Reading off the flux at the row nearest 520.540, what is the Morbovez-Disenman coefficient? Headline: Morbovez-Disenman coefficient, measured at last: 4.757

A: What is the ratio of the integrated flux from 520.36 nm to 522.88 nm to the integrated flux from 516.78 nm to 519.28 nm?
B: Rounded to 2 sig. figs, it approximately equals 1.6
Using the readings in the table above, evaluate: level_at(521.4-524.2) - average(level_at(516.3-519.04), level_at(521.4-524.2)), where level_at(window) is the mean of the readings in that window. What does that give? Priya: 1.6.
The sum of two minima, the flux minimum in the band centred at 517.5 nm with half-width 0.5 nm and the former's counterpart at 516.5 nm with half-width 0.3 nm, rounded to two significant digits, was 5.1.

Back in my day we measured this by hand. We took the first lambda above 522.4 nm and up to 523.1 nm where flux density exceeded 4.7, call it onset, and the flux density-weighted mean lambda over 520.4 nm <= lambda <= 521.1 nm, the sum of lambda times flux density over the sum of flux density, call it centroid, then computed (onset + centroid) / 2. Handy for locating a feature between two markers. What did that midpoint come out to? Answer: 521.57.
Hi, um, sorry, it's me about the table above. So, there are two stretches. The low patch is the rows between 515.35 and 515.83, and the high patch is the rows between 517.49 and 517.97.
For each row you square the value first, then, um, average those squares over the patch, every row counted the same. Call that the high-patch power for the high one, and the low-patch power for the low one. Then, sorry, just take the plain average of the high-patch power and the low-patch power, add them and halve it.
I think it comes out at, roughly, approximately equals 15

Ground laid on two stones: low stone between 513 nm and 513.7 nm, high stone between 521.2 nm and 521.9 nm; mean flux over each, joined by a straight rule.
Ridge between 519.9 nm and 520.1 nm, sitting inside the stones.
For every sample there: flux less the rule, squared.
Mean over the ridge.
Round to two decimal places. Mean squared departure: 0.66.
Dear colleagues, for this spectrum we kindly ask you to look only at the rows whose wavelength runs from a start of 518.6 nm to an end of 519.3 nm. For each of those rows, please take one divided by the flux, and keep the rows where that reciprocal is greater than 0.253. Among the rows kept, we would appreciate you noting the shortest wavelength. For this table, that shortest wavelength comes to 518.625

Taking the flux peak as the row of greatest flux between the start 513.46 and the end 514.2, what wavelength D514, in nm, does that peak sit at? 513.989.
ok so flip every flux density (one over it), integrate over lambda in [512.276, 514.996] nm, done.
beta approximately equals 0.64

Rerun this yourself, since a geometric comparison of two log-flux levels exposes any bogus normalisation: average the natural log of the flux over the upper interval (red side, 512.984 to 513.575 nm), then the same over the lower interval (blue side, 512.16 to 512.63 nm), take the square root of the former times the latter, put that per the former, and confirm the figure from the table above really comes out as 0.968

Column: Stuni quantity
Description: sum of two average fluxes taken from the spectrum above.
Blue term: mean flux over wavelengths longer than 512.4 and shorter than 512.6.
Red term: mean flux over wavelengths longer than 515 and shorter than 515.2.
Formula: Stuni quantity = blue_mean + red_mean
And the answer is 8.3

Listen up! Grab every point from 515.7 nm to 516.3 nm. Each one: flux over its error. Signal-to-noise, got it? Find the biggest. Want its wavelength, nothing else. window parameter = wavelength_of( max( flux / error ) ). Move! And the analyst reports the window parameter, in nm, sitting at 516.243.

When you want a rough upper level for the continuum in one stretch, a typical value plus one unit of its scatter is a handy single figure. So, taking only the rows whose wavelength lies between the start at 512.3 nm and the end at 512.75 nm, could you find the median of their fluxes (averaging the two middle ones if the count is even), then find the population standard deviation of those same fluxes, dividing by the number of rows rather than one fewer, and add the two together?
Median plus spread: 4.2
